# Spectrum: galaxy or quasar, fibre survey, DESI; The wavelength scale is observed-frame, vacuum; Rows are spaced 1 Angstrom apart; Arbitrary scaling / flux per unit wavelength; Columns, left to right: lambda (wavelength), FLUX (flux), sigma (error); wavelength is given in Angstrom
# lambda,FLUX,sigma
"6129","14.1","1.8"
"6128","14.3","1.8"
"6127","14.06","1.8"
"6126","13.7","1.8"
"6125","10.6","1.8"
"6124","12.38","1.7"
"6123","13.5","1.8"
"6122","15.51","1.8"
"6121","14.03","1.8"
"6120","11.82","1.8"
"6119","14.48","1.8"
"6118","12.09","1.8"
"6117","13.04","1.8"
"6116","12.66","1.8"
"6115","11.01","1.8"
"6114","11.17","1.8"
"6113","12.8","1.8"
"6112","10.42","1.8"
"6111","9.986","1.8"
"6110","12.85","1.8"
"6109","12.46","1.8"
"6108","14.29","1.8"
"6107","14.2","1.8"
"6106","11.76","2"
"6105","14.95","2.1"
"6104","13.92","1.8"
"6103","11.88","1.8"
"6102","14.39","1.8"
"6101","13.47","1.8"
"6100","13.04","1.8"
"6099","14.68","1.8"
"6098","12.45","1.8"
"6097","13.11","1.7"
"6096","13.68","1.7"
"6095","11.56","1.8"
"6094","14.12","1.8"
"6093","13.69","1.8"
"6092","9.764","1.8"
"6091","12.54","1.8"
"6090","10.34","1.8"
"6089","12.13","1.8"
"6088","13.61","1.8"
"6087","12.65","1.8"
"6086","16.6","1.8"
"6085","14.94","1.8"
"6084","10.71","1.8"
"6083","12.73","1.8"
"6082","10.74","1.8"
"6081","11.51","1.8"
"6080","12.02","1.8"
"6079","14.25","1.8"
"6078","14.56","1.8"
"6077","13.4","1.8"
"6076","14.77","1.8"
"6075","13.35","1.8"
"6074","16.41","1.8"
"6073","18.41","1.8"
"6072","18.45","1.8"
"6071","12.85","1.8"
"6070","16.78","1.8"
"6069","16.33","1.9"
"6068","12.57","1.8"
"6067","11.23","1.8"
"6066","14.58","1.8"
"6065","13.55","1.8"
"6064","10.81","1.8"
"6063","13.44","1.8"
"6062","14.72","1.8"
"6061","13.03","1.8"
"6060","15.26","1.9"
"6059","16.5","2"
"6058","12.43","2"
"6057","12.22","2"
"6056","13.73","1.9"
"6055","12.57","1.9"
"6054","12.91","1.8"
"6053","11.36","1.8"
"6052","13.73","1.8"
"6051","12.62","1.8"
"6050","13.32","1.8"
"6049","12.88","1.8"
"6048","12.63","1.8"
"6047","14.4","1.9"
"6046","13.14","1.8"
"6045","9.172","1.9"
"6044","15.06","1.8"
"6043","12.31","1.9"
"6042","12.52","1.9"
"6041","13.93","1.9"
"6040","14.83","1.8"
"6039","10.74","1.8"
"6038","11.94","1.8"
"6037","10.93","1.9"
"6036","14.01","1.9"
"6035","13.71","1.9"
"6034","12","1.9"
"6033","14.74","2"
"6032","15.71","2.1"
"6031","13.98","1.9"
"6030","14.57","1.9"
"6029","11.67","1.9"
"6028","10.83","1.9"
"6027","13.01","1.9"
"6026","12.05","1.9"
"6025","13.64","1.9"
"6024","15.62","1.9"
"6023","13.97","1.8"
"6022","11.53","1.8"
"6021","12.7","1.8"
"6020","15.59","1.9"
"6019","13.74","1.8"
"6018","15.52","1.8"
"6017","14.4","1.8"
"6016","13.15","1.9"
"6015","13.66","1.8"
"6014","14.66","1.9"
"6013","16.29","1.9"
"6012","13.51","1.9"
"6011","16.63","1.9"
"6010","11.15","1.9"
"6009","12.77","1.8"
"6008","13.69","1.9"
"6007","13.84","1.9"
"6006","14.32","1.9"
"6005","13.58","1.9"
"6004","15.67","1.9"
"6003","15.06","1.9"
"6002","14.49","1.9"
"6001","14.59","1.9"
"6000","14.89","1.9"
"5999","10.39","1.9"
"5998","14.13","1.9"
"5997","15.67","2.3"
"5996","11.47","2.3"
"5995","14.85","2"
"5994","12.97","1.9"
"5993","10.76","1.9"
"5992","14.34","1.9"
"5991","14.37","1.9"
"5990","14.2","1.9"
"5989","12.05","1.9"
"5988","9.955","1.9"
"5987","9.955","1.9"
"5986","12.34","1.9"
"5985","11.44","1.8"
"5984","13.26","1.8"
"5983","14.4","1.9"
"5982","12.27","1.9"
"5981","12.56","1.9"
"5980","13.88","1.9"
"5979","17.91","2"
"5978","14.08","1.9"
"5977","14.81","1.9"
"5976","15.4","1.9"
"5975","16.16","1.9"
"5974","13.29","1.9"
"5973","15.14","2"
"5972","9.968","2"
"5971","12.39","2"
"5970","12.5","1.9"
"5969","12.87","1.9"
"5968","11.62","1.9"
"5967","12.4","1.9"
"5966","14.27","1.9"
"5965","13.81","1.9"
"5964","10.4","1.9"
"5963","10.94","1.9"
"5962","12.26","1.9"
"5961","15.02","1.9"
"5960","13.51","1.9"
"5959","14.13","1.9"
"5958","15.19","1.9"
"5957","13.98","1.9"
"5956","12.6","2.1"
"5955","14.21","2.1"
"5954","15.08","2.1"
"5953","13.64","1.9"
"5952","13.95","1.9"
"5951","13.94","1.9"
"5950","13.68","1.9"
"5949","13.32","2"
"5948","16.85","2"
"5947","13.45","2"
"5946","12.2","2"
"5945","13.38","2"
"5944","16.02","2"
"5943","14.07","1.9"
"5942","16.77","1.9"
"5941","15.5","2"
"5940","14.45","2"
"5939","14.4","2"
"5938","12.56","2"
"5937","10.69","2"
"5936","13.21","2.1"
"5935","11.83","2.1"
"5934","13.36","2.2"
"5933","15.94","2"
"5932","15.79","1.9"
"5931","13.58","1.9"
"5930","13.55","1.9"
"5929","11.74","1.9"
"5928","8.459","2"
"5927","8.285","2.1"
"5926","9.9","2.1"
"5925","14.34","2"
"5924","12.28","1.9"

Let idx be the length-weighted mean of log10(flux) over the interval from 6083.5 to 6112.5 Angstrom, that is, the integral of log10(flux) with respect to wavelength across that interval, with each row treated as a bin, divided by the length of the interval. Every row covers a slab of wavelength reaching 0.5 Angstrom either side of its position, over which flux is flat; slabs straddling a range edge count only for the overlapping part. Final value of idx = 1.11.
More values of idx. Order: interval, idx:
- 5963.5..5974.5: 1.10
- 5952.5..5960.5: 1.15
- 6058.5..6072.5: 1.15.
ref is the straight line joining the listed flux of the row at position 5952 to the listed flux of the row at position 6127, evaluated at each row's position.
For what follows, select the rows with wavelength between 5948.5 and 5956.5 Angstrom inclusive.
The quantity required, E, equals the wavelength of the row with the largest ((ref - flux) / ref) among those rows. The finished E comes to 5956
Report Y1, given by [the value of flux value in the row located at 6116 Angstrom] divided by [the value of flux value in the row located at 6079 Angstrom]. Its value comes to 0.89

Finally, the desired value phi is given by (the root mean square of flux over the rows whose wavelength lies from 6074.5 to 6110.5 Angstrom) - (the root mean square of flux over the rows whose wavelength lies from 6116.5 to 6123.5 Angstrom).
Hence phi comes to -0.4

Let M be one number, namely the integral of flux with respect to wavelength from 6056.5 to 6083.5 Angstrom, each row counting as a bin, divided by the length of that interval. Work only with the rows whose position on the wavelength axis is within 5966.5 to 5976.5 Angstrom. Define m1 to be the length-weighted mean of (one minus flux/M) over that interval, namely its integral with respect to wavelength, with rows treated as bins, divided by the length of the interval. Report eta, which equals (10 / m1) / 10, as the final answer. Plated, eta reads 18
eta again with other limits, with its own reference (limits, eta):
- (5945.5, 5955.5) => -192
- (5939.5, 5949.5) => -22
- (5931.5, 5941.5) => 75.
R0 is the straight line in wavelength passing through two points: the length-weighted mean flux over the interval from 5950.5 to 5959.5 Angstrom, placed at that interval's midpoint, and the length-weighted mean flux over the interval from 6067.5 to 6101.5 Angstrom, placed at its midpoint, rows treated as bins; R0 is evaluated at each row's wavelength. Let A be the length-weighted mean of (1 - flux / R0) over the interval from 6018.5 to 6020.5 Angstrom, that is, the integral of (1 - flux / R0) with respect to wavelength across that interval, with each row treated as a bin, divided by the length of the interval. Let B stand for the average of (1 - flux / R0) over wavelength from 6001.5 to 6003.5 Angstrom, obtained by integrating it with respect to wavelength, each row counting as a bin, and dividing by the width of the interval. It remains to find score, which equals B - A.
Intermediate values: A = -0.06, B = -0.063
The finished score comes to 0.00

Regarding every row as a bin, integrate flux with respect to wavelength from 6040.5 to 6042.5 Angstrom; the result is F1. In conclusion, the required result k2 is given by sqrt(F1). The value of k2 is 5.14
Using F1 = 26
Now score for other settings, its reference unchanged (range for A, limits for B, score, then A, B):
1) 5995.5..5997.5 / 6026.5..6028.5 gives 0.11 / 0.03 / 0.137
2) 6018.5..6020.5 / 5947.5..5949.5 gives -0.01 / -0.06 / -0.070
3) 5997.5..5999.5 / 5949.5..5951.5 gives -0.10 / 0.12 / 0.020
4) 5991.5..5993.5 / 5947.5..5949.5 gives -0.17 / 0.10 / -0.070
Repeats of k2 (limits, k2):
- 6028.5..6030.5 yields 5.12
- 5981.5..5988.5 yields 9.14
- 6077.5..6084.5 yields 9.30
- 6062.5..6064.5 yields 4.92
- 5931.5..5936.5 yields 8.37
